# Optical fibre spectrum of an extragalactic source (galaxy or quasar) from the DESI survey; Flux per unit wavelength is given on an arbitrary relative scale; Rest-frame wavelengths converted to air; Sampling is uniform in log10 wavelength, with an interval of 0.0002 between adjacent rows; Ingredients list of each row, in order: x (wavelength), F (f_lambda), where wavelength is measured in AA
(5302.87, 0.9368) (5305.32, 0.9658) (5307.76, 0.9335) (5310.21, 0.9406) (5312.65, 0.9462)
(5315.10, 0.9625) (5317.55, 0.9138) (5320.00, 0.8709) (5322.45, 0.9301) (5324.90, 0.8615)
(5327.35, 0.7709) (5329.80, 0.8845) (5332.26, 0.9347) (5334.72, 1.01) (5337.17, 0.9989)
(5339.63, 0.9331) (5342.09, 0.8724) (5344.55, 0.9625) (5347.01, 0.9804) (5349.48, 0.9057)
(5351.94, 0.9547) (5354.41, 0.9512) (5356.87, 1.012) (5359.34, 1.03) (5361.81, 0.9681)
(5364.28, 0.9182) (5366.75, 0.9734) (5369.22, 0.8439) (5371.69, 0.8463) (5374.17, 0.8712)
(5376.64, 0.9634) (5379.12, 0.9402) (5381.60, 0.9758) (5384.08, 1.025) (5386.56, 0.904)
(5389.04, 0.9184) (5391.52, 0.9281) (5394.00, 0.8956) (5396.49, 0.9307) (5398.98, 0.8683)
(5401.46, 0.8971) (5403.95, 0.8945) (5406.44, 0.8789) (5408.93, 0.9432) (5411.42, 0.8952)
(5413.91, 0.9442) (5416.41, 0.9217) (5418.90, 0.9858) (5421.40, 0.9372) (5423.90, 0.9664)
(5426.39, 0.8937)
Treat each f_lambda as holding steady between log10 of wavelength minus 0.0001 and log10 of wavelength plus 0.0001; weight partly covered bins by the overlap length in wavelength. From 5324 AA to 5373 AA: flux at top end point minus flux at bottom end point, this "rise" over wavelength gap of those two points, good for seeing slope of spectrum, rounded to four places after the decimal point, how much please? -0.0003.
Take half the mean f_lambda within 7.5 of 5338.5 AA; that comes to 0.476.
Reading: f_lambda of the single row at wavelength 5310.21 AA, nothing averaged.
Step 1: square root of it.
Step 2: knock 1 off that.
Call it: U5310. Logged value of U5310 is -0.030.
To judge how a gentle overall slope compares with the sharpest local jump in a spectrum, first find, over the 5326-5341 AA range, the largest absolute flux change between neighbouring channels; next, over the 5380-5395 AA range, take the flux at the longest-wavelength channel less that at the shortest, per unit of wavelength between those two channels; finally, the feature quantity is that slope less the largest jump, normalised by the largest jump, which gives -1.06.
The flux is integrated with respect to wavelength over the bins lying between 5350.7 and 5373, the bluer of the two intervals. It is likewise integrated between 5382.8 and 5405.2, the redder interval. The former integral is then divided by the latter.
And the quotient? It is 1.02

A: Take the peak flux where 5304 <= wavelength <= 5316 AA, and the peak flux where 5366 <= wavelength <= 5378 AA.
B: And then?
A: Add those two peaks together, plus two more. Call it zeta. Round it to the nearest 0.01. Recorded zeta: 3.94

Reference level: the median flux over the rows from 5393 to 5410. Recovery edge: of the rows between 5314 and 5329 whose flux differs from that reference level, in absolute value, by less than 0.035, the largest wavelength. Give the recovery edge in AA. 5324.90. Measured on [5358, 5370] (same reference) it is 5364.28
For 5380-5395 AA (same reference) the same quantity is 5394.00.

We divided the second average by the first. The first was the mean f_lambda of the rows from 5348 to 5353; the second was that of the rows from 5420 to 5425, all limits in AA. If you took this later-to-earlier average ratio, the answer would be 1.02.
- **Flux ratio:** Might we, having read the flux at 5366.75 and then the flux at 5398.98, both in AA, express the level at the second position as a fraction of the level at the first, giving 0.89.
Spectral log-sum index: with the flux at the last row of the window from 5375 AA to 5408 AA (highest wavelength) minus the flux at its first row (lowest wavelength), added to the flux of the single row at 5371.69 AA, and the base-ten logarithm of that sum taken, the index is -0.12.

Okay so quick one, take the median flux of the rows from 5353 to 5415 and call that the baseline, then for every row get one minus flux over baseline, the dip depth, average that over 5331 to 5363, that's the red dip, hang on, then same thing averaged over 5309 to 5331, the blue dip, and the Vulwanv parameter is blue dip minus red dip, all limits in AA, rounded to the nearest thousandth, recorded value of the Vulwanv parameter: 0.070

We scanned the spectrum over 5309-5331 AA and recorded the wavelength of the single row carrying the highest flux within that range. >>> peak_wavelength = 5315.10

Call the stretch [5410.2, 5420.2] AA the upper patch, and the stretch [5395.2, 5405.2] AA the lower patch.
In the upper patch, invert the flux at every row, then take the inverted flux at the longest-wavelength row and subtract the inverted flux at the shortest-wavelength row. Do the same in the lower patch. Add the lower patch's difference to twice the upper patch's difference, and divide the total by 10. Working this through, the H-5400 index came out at -0.016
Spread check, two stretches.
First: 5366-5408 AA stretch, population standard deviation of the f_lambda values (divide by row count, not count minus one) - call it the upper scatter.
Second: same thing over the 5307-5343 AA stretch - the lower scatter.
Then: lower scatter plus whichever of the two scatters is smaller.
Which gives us 0.105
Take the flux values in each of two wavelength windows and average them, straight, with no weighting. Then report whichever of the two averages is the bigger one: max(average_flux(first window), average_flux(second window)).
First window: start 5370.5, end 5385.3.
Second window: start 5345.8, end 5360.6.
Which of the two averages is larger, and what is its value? 0.972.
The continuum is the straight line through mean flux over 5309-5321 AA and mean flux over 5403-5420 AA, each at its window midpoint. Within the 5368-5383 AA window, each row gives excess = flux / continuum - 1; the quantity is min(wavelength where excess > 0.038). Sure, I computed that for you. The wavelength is 5376.64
